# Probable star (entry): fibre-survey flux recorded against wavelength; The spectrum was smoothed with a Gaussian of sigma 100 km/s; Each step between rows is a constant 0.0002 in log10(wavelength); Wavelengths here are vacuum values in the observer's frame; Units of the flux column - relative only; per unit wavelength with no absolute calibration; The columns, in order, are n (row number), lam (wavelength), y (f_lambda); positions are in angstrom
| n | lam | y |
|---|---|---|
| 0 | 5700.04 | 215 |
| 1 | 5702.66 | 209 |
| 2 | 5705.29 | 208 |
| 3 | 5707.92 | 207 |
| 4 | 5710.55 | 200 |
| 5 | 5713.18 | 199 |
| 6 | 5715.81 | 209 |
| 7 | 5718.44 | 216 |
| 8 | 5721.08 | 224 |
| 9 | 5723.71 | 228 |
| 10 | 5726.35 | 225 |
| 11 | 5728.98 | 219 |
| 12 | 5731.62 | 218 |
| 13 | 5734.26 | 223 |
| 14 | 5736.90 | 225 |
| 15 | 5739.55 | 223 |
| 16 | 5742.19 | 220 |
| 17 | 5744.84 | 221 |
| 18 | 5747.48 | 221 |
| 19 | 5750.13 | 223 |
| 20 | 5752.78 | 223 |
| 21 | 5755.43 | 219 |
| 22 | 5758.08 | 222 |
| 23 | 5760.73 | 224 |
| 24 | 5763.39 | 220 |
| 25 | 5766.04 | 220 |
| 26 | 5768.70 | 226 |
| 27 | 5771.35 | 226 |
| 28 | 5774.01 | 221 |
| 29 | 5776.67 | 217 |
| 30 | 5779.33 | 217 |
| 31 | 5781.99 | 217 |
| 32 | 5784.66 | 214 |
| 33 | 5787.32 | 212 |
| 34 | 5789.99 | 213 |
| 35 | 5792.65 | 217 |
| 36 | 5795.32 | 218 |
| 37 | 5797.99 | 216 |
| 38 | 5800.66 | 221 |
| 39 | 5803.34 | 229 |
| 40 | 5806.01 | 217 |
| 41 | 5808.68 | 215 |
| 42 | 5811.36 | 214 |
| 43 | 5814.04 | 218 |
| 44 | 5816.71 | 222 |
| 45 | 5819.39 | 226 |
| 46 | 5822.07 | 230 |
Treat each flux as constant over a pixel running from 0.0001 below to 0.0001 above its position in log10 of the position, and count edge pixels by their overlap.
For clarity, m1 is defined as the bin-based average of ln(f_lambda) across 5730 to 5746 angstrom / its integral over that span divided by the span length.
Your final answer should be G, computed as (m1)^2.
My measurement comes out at 29.1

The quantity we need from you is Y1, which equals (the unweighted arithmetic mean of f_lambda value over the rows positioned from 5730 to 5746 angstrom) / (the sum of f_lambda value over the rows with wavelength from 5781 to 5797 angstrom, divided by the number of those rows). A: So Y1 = 1.03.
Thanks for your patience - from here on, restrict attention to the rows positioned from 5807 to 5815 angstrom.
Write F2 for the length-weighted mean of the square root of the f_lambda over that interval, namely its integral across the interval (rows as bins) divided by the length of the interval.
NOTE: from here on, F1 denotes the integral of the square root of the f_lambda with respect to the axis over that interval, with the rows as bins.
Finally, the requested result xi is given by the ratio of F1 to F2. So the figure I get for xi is 8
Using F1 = 117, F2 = 14.7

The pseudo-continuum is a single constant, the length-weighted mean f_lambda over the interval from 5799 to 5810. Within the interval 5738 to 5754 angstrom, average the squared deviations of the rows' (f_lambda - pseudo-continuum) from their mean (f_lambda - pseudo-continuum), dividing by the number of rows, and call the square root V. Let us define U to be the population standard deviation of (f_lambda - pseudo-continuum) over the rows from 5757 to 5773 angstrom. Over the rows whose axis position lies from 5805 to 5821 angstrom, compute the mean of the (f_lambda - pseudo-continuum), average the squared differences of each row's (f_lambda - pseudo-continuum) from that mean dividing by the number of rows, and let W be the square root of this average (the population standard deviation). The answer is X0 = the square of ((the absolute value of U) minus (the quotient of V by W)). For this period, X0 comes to 5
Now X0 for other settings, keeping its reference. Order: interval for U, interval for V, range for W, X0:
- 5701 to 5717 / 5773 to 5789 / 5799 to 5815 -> 13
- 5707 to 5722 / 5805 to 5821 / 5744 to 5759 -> 33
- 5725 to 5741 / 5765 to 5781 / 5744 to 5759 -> 0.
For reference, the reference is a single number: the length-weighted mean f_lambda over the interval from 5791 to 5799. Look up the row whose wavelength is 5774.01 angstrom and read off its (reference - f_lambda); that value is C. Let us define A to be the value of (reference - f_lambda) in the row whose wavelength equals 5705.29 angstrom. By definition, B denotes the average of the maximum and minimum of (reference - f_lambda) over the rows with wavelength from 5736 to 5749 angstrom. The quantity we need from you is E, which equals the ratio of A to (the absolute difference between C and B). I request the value 6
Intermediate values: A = 9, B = -5.5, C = -4.0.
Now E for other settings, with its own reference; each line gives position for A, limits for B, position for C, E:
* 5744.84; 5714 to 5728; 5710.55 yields 0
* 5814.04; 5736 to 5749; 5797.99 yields 0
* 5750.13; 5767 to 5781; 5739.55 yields -4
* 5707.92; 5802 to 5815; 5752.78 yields 7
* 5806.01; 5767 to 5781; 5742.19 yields 0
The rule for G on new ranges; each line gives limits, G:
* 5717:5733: 29.2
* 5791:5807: 29.1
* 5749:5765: 29.2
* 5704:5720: 28.4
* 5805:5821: 29.1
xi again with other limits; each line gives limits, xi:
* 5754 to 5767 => 13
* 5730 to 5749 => 19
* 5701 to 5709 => 8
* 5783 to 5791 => 8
